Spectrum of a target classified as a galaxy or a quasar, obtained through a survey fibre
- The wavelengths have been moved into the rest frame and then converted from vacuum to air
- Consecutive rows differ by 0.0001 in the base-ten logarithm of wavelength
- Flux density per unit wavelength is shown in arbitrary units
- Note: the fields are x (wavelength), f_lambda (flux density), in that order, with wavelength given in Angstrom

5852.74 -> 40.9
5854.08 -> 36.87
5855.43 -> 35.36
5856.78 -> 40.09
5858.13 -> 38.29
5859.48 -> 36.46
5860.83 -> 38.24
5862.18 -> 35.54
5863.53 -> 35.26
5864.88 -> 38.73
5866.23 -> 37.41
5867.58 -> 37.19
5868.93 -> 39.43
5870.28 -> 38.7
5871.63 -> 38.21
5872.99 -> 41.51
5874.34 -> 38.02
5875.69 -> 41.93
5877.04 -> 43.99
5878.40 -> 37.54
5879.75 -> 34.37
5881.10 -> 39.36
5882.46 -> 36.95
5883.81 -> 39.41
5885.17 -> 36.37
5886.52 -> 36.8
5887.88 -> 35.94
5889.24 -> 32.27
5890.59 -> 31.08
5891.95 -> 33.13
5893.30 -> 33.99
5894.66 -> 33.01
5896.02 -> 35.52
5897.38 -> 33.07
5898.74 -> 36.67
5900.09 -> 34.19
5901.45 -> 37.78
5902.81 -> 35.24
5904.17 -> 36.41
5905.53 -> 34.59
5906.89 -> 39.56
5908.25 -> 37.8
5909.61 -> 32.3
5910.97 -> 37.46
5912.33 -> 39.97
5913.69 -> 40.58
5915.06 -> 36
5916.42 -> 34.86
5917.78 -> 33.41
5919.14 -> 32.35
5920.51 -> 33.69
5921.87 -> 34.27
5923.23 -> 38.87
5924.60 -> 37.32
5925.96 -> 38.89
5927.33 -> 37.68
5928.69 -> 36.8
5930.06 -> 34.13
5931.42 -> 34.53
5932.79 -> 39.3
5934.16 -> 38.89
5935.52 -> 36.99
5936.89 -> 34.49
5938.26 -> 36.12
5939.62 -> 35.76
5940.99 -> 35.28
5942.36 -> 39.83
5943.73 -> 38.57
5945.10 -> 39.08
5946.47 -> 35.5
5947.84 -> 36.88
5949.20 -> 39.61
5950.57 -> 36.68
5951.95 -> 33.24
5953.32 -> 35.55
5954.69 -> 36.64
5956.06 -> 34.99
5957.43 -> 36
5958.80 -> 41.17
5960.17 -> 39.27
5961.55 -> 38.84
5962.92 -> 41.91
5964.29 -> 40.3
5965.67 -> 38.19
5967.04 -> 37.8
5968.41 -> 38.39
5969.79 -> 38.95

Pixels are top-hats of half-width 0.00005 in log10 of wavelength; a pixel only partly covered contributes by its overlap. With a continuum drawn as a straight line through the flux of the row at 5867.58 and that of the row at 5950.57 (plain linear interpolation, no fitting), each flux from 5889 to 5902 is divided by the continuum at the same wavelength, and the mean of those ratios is 0.92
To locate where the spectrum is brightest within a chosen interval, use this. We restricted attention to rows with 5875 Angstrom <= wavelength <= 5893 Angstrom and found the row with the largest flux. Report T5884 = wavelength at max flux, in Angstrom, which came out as 5877.04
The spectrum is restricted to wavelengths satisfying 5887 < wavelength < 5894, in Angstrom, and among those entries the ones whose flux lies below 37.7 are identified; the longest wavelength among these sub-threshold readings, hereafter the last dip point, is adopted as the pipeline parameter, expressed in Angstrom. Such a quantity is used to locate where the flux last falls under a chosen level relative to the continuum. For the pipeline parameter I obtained 5893.30 Angstrom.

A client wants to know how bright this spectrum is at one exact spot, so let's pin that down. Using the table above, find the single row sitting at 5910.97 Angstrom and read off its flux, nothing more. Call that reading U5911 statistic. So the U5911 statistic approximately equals 37.46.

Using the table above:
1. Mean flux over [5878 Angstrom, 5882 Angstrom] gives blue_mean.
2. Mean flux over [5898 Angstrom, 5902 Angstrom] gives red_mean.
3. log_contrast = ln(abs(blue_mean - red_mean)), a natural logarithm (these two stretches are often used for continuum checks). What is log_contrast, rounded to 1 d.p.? -0.1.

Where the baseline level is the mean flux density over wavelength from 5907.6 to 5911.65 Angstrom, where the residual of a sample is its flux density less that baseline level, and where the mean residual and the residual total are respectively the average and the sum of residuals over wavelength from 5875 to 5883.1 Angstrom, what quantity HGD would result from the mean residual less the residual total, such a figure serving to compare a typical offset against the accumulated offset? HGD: -16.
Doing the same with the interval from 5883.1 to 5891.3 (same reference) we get 3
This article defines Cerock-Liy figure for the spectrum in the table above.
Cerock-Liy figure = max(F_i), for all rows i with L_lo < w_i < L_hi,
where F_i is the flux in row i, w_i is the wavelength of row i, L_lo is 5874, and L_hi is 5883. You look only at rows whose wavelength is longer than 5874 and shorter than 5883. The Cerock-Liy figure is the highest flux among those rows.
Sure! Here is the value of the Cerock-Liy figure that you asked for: 43.99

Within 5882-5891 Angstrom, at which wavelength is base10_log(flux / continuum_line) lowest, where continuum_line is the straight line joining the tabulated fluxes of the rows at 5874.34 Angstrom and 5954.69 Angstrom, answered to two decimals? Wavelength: 5890.59 Angstrom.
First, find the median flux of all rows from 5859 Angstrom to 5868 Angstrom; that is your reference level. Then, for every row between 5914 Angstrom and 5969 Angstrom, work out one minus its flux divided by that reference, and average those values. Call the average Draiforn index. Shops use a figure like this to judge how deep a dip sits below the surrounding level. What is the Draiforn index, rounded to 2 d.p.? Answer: 0.01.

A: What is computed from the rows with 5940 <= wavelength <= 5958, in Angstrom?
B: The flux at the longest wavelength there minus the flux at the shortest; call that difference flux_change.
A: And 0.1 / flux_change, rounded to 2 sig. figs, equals 0.14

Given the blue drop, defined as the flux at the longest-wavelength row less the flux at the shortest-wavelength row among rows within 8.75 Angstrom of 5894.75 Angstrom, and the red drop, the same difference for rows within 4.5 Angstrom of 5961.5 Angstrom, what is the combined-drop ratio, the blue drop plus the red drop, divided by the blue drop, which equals 0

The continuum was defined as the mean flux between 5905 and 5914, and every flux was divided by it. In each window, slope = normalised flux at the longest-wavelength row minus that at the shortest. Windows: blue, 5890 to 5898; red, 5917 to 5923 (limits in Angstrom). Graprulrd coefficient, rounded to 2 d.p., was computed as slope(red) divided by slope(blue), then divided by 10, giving 0.04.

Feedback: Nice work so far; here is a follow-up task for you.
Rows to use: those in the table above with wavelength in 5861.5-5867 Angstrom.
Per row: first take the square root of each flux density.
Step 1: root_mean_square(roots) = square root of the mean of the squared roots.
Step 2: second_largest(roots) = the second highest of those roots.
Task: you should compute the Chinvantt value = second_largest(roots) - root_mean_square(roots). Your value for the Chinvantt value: 0.055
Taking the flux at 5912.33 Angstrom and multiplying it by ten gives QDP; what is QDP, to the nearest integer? 400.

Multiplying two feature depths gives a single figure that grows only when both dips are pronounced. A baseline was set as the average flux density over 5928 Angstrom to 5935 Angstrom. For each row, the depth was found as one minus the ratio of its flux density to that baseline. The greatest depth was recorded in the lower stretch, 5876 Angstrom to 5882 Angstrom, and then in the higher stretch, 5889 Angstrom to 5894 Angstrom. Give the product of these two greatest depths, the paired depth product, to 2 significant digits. 0.010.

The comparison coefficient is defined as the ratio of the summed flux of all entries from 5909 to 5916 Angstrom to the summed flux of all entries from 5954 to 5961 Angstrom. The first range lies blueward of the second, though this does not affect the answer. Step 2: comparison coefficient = 0.99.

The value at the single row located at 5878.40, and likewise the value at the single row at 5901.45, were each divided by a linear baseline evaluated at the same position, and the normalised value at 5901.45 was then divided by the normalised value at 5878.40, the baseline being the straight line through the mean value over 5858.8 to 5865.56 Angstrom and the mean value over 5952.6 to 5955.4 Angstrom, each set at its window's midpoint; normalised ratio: 1.01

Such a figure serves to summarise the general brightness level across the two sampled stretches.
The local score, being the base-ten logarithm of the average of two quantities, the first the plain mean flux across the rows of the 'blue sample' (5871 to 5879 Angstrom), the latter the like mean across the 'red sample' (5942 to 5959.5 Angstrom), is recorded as 1.59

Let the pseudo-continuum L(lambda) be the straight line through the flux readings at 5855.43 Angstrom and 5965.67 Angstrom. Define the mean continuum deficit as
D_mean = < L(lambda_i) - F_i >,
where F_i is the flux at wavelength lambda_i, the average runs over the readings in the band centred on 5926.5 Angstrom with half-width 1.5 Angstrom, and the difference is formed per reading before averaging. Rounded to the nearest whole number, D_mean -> -1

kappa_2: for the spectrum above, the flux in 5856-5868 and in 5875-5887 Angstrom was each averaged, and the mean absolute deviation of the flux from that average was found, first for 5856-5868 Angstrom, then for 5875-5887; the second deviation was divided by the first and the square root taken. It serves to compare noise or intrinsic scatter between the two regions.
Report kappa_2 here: 1.4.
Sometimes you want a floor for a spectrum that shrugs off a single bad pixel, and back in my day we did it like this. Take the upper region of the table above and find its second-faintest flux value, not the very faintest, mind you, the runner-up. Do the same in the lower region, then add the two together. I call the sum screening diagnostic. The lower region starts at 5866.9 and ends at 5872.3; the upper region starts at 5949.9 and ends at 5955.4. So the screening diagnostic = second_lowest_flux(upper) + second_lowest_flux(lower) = 73.8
